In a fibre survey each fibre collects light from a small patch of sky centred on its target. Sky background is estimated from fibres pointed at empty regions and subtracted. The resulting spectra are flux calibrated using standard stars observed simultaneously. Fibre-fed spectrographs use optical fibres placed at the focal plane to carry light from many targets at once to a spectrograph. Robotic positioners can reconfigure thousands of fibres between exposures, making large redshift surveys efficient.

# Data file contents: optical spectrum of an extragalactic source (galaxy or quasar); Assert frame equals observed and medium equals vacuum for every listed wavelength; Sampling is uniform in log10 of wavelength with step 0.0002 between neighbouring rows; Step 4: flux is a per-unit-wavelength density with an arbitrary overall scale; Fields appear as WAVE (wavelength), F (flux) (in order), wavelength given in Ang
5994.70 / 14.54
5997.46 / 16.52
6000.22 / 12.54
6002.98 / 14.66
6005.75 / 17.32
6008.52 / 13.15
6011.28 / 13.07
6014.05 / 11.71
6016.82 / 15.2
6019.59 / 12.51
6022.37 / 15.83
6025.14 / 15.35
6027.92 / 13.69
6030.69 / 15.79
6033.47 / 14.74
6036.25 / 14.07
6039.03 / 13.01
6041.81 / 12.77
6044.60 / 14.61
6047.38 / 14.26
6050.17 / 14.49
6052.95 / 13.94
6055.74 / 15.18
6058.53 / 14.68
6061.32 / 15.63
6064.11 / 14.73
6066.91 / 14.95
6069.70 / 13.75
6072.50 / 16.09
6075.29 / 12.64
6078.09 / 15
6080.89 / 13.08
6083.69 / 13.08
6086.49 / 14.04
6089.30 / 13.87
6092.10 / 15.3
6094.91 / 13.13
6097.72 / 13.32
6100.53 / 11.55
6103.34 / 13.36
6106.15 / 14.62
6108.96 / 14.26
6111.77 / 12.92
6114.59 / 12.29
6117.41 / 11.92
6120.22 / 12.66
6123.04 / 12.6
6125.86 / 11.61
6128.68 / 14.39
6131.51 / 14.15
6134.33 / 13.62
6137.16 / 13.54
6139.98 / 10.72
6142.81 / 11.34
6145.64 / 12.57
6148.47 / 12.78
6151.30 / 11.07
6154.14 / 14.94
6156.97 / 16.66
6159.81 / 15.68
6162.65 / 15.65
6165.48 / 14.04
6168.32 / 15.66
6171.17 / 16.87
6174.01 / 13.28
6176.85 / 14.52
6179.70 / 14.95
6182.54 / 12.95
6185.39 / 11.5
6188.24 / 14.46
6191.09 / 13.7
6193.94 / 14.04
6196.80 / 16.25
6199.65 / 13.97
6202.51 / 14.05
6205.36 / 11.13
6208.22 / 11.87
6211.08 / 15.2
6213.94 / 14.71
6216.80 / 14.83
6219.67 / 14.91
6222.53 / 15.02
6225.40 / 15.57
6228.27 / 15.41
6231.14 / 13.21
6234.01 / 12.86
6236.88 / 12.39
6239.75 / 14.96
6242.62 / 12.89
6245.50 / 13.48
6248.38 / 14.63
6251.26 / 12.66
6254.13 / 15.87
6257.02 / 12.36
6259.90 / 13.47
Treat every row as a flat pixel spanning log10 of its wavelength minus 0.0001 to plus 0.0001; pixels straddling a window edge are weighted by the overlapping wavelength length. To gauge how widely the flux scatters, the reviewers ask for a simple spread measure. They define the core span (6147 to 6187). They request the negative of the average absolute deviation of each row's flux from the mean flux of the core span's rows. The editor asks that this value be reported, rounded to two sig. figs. -1.5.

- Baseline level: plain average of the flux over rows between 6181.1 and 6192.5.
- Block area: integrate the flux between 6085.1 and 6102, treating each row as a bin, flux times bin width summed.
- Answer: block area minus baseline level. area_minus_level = 215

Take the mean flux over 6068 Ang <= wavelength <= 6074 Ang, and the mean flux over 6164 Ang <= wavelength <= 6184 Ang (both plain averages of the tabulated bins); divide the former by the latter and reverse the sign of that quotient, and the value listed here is -1.02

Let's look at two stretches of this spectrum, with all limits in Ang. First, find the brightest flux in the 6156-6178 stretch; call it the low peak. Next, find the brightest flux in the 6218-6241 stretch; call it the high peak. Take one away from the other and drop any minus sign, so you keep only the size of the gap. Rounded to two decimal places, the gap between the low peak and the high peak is 1.30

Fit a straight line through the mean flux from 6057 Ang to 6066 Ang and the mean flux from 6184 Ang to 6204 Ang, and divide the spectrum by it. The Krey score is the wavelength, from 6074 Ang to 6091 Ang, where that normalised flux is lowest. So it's 6075.29 Ang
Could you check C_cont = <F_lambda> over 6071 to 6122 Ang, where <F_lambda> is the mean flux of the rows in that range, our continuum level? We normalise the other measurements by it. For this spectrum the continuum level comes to 13.5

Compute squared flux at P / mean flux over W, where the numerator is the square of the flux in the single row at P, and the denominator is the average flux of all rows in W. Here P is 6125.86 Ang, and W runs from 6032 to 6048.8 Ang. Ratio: 10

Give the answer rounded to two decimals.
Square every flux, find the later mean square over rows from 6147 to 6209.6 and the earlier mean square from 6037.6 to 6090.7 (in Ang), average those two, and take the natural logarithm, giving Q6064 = 5.31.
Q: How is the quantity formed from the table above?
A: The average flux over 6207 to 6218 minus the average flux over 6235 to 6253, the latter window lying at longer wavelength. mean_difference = 0.7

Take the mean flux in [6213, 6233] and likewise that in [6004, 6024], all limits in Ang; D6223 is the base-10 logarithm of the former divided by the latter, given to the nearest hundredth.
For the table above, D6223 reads 0.02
